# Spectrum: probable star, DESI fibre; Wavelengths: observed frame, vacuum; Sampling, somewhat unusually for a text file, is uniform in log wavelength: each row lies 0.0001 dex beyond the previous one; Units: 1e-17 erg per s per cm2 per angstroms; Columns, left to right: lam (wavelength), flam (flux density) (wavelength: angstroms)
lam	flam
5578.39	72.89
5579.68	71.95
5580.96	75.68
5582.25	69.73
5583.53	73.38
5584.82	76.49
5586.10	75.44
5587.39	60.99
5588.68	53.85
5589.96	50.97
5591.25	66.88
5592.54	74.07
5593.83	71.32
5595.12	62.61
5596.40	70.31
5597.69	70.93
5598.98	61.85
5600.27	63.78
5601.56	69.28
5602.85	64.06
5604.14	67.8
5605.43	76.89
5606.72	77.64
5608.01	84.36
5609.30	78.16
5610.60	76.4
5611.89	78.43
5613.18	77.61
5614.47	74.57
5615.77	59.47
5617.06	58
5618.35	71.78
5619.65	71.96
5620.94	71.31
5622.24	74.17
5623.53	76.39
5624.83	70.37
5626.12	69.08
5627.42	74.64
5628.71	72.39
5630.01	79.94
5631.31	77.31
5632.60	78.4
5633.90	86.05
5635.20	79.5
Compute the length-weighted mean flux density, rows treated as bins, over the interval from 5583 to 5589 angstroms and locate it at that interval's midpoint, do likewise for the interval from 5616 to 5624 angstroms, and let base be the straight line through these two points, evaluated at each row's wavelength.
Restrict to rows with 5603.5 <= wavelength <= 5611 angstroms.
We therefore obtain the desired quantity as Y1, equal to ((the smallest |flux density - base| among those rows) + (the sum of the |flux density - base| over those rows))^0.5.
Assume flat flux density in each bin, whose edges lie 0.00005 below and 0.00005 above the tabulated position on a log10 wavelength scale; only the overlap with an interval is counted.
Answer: 7.0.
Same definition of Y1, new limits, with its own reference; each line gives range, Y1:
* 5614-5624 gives 6.6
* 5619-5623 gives 3.0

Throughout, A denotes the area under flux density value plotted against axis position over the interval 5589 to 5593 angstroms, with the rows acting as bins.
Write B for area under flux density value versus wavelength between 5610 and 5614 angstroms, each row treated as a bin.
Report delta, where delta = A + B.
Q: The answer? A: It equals 561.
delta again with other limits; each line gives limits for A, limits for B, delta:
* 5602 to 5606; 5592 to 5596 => 555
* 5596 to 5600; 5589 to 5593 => 519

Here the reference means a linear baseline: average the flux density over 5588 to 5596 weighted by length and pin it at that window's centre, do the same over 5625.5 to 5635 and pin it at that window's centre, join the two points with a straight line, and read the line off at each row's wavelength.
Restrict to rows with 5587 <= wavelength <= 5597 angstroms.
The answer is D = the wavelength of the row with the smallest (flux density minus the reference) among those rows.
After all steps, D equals 5589.96 angstroms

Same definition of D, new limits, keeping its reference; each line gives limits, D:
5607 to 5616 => 5615.77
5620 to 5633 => 5626.12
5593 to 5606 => 5598.98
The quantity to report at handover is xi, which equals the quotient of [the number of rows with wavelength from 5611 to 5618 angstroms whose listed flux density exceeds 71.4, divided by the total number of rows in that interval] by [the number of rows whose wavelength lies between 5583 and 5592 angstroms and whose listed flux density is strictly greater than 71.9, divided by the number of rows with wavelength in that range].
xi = 1.4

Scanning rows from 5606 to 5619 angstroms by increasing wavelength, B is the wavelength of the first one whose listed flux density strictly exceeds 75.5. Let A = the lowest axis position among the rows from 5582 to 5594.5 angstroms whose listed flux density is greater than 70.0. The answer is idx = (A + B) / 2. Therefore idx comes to 5595.1 angstroms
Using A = 5583.53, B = 5606.72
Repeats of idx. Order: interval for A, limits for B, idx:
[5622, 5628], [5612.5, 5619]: 5617.7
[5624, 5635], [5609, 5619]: 5617.1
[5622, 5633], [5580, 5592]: 5601.6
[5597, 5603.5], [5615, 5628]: 5610.6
